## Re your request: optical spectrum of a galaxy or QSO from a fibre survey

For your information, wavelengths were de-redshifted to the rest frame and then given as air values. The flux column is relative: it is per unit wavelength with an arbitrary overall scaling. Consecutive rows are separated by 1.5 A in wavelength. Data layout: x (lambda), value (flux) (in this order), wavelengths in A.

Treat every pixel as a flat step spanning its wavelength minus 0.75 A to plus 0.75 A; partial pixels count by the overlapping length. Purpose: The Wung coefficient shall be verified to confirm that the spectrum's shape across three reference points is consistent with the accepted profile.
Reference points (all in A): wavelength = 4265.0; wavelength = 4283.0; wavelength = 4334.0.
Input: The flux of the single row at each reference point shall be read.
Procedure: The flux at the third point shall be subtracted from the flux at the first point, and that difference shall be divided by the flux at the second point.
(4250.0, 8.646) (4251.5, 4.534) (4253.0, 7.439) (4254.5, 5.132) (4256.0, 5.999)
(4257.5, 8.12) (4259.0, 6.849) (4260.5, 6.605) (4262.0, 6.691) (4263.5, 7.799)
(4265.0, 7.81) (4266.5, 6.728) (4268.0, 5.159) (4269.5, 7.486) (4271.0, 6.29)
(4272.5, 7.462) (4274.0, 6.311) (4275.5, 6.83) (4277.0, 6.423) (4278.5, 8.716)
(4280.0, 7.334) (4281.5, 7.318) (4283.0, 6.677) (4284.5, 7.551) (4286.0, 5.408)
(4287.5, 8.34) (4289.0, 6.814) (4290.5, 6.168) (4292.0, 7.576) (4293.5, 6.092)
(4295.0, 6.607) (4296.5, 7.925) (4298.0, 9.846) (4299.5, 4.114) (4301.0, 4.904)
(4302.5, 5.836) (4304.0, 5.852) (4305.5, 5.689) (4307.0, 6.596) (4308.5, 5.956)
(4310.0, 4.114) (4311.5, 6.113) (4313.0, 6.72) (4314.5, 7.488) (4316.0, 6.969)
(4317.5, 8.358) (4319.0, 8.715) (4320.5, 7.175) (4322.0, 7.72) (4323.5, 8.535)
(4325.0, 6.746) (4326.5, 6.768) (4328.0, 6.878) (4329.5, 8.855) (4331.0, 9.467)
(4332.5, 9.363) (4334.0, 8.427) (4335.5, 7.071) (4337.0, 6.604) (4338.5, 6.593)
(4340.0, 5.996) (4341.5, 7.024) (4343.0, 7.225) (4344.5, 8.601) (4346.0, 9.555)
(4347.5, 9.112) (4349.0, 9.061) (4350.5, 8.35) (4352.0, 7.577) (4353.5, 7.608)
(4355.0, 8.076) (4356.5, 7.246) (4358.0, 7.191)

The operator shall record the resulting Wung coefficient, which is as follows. -0.09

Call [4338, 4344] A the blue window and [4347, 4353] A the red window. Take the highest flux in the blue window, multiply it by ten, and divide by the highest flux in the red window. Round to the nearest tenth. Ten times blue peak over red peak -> 7.9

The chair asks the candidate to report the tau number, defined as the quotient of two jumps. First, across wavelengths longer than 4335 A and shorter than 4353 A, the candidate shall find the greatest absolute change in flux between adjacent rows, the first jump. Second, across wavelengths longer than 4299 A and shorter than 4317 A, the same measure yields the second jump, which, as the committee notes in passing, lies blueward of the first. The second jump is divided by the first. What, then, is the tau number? 1.45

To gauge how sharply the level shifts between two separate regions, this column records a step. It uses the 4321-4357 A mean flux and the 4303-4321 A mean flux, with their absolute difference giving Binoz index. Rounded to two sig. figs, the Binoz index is 1.2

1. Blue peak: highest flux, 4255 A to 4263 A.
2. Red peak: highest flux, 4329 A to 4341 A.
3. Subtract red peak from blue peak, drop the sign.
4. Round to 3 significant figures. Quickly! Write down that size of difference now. 1.35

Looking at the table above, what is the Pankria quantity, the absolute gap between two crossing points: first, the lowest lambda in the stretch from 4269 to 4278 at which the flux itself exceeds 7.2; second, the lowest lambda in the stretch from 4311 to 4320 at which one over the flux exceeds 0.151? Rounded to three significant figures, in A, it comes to 42.0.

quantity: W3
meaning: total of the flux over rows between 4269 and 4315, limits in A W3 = 207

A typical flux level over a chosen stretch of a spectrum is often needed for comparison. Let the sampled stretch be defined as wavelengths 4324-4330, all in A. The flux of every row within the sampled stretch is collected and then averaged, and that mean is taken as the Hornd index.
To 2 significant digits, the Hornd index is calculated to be 7.3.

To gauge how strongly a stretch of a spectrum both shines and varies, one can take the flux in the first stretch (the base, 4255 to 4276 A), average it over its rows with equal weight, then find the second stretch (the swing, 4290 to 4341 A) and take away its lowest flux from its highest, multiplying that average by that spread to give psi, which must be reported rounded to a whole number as 39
